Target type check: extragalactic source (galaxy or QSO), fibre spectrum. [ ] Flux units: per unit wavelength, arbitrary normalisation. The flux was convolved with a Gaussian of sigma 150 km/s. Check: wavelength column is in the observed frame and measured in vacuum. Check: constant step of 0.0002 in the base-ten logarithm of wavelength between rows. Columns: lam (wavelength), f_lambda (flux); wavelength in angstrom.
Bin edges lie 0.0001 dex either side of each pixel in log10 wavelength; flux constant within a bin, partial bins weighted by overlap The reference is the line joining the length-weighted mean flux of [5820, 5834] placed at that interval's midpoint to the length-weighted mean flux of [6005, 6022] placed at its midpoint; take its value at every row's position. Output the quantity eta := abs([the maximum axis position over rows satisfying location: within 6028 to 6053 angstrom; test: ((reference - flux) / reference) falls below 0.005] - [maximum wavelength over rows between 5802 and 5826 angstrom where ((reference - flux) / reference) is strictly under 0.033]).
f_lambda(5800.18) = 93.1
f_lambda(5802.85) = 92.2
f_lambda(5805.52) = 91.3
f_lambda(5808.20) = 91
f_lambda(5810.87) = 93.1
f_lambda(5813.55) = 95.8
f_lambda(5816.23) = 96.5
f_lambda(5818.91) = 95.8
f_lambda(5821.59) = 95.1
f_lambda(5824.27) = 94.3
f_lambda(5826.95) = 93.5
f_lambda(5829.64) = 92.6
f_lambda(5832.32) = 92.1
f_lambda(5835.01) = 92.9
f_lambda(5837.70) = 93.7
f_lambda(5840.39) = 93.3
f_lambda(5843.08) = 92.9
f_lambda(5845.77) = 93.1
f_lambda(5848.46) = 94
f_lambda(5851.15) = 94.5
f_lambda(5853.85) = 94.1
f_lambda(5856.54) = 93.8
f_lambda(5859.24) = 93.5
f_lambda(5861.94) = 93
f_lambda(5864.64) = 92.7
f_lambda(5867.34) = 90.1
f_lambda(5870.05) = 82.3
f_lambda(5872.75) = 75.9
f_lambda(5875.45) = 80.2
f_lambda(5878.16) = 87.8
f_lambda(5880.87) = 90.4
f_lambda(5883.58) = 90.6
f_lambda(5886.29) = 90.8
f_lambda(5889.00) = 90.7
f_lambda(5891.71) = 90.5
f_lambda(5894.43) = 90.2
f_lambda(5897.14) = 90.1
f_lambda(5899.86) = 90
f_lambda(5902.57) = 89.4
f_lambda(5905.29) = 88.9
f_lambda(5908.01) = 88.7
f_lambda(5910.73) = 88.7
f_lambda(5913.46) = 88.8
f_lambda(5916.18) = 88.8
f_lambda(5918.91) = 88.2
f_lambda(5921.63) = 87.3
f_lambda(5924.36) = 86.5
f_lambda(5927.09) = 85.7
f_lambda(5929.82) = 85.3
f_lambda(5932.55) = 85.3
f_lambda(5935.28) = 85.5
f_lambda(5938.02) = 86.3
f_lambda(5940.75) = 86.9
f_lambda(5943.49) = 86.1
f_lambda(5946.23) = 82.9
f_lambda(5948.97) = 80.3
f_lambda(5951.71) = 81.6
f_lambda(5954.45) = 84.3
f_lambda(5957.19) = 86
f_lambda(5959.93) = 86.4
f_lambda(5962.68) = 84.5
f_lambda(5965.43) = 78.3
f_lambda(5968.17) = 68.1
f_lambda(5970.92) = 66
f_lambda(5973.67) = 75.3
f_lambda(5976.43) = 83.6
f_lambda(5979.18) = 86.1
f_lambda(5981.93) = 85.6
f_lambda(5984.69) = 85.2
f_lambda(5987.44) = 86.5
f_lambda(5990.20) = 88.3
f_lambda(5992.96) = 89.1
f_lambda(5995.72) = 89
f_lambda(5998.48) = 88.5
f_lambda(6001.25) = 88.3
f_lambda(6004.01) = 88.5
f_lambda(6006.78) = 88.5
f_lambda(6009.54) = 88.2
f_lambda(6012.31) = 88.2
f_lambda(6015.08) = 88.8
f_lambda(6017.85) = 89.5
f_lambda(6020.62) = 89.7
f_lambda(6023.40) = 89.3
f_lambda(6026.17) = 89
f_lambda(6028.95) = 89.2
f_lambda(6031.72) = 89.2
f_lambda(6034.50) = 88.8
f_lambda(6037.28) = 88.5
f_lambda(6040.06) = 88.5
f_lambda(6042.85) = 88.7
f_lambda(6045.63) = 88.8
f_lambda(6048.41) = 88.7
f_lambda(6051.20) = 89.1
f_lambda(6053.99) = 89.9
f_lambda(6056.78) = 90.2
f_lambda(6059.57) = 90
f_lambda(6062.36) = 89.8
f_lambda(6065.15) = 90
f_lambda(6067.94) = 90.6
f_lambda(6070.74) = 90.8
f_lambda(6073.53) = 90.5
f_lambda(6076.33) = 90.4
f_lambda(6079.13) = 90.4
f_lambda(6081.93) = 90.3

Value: 226.9 angstrom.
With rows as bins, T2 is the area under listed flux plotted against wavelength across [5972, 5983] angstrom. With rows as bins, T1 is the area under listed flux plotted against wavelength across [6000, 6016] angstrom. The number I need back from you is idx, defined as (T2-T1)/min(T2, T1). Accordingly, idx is -0.6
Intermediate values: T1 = 1415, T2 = 903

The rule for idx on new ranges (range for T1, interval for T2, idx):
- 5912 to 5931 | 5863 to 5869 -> -2.0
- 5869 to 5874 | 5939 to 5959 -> 3.3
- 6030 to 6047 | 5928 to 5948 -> 0.1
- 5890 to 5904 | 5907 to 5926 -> 0.3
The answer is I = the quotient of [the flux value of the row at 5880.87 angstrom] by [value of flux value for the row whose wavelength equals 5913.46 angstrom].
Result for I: 1.02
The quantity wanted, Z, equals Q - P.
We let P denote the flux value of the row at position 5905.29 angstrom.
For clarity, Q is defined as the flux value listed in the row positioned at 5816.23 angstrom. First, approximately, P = 88.9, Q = 96.5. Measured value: 8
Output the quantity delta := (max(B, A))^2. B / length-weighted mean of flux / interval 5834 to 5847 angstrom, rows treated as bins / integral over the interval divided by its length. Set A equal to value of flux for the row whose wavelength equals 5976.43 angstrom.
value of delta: 8682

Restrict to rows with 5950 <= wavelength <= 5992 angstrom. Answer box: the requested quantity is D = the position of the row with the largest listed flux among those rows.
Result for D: 5990.20 angstrom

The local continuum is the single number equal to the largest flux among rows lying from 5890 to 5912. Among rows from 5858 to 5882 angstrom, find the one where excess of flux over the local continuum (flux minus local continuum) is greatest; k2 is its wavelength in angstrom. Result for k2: 5859.24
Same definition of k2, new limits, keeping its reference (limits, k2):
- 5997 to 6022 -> 6020.62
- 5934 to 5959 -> 5940.75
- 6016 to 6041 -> 6020.62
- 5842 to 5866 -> 5851.15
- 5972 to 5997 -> 5992.96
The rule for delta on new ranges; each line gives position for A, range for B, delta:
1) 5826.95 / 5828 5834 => 8742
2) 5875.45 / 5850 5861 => 8820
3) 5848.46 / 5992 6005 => 8836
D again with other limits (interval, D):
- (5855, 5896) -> 5856.54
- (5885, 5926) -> 5886.29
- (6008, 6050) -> 6020.62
